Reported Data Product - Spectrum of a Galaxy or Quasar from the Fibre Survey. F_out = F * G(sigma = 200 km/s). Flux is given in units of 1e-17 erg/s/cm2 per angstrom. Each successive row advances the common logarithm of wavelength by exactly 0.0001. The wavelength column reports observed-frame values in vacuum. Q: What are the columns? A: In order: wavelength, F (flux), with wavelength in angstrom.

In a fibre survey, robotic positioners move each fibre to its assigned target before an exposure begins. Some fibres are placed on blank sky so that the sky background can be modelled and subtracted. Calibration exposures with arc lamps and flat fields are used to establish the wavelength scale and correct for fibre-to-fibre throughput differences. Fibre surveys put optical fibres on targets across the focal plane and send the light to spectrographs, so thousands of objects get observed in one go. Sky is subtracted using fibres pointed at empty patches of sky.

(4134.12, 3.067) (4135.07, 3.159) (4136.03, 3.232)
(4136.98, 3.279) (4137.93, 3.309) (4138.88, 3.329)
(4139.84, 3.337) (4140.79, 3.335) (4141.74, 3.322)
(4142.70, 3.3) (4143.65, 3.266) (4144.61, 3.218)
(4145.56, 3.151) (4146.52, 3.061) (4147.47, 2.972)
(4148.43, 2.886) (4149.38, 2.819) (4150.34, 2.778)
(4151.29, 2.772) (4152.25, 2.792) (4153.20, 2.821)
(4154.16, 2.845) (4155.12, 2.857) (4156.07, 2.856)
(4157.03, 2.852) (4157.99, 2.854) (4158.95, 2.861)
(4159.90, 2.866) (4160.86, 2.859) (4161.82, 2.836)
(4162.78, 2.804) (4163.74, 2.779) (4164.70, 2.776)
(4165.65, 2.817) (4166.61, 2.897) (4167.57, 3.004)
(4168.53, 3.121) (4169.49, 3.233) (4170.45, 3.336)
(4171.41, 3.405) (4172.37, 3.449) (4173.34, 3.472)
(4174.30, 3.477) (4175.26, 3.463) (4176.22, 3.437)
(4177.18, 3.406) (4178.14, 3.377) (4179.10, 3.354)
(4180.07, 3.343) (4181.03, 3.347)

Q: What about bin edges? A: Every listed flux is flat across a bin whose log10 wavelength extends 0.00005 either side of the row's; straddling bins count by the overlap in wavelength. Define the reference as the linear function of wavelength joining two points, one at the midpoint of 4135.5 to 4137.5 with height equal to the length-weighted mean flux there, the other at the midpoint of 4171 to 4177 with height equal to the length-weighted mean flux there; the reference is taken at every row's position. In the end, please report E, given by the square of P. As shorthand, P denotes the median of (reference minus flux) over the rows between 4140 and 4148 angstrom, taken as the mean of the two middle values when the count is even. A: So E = 0.002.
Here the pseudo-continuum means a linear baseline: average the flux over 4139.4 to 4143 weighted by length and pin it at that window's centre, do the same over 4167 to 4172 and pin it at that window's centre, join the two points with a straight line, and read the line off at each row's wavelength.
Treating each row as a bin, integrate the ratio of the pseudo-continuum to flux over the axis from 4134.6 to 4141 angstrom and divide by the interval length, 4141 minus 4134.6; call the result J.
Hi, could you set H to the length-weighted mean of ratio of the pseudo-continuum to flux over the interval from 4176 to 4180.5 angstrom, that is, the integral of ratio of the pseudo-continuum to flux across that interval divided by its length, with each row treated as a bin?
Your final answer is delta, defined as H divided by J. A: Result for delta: 0.93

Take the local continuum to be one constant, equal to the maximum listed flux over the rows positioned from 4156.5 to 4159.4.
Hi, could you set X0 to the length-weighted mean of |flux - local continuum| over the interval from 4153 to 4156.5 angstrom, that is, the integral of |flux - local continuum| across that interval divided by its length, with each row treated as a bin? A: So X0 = 0.01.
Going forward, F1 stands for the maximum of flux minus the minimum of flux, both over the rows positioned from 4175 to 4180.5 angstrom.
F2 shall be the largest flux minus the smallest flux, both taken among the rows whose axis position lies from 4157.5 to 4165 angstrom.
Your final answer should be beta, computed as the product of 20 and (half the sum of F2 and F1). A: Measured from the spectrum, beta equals 2.1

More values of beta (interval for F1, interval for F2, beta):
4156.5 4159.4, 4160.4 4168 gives 2.4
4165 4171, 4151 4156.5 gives 6.0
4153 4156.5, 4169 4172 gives 2.1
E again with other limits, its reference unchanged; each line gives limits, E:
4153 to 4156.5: 0.247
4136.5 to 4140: 0.003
